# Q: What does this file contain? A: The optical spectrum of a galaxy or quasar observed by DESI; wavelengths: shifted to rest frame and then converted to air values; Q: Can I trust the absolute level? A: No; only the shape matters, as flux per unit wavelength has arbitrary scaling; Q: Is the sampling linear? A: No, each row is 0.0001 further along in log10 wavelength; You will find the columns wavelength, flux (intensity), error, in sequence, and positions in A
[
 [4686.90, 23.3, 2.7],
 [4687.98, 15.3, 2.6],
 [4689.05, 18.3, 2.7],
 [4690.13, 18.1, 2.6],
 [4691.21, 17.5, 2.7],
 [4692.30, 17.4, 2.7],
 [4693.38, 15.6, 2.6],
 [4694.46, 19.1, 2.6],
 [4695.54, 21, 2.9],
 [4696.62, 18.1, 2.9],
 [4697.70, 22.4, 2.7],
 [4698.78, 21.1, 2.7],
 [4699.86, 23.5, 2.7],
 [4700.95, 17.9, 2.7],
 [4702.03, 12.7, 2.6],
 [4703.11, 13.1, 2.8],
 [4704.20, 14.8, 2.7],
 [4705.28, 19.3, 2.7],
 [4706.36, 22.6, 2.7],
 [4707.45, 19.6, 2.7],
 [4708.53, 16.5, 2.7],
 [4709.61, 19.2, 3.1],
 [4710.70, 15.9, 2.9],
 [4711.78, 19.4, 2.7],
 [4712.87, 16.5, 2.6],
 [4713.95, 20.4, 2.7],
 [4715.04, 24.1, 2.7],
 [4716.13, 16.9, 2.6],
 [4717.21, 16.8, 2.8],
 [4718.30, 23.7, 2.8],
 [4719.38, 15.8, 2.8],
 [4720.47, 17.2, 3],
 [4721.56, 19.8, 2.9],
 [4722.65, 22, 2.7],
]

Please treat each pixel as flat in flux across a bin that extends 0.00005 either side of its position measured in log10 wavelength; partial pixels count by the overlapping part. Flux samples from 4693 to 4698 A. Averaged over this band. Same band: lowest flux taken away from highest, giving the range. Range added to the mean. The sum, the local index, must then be 26.0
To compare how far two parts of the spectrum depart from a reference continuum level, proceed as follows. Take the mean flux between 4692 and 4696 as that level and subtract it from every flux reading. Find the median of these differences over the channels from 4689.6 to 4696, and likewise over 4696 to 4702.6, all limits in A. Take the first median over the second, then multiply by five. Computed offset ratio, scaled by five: -1.8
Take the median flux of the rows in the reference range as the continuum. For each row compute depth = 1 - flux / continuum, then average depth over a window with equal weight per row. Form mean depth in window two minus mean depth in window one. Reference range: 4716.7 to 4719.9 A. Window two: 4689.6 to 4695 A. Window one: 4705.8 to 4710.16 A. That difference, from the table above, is 0.115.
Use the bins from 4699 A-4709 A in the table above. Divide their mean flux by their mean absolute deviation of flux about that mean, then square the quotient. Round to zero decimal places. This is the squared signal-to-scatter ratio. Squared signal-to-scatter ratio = 33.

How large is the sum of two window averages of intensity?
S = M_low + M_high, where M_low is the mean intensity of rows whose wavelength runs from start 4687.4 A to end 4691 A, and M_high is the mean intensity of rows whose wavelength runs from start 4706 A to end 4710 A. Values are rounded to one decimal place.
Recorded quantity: 36.7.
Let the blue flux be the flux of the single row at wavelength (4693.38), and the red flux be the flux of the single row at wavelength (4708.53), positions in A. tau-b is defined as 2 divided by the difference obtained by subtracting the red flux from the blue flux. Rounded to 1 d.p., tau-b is -2.2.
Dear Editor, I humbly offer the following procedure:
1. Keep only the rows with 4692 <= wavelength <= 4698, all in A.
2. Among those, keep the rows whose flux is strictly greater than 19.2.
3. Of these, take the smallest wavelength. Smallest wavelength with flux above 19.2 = 4695.54 A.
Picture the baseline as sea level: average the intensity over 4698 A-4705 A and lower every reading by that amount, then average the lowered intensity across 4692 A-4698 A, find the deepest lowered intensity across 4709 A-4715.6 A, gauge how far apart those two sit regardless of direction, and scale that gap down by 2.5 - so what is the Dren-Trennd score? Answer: 1.2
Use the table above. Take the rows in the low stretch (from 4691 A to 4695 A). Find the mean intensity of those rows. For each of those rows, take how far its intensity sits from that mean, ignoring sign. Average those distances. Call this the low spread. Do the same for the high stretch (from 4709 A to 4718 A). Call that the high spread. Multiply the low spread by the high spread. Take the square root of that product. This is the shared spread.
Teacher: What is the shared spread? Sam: 1.4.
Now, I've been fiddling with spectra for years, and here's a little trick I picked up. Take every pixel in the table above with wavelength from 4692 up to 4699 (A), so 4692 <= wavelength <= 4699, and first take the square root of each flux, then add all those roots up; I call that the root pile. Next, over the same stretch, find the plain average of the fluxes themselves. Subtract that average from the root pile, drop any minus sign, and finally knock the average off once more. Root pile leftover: -7.8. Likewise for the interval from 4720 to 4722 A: -8.6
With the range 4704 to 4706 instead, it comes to -8.2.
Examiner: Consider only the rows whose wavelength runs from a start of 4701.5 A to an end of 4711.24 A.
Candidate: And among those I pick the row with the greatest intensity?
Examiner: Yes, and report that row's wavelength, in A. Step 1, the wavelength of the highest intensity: 4706.36 A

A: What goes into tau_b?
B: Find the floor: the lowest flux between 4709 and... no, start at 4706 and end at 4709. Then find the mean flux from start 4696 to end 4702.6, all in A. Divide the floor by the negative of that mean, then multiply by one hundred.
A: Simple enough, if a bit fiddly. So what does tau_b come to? -86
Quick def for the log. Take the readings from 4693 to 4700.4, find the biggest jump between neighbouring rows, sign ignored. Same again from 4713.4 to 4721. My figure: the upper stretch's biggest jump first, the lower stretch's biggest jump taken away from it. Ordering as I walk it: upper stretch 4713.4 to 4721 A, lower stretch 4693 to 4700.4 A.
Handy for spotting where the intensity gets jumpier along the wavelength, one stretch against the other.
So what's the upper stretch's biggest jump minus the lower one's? 3.6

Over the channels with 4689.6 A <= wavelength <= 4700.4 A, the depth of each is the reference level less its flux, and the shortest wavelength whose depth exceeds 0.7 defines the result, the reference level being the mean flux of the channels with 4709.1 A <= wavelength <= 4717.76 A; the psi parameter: 4691.21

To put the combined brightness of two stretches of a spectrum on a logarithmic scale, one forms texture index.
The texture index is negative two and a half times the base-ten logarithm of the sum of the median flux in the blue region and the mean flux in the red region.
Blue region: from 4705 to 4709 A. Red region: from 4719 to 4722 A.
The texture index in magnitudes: -3.92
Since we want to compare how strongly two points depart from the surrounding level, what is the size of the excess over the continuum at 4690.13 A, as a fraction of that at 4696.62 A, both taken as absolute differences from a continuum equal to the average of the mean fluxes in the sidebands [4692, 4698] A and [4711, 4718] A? 1.0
